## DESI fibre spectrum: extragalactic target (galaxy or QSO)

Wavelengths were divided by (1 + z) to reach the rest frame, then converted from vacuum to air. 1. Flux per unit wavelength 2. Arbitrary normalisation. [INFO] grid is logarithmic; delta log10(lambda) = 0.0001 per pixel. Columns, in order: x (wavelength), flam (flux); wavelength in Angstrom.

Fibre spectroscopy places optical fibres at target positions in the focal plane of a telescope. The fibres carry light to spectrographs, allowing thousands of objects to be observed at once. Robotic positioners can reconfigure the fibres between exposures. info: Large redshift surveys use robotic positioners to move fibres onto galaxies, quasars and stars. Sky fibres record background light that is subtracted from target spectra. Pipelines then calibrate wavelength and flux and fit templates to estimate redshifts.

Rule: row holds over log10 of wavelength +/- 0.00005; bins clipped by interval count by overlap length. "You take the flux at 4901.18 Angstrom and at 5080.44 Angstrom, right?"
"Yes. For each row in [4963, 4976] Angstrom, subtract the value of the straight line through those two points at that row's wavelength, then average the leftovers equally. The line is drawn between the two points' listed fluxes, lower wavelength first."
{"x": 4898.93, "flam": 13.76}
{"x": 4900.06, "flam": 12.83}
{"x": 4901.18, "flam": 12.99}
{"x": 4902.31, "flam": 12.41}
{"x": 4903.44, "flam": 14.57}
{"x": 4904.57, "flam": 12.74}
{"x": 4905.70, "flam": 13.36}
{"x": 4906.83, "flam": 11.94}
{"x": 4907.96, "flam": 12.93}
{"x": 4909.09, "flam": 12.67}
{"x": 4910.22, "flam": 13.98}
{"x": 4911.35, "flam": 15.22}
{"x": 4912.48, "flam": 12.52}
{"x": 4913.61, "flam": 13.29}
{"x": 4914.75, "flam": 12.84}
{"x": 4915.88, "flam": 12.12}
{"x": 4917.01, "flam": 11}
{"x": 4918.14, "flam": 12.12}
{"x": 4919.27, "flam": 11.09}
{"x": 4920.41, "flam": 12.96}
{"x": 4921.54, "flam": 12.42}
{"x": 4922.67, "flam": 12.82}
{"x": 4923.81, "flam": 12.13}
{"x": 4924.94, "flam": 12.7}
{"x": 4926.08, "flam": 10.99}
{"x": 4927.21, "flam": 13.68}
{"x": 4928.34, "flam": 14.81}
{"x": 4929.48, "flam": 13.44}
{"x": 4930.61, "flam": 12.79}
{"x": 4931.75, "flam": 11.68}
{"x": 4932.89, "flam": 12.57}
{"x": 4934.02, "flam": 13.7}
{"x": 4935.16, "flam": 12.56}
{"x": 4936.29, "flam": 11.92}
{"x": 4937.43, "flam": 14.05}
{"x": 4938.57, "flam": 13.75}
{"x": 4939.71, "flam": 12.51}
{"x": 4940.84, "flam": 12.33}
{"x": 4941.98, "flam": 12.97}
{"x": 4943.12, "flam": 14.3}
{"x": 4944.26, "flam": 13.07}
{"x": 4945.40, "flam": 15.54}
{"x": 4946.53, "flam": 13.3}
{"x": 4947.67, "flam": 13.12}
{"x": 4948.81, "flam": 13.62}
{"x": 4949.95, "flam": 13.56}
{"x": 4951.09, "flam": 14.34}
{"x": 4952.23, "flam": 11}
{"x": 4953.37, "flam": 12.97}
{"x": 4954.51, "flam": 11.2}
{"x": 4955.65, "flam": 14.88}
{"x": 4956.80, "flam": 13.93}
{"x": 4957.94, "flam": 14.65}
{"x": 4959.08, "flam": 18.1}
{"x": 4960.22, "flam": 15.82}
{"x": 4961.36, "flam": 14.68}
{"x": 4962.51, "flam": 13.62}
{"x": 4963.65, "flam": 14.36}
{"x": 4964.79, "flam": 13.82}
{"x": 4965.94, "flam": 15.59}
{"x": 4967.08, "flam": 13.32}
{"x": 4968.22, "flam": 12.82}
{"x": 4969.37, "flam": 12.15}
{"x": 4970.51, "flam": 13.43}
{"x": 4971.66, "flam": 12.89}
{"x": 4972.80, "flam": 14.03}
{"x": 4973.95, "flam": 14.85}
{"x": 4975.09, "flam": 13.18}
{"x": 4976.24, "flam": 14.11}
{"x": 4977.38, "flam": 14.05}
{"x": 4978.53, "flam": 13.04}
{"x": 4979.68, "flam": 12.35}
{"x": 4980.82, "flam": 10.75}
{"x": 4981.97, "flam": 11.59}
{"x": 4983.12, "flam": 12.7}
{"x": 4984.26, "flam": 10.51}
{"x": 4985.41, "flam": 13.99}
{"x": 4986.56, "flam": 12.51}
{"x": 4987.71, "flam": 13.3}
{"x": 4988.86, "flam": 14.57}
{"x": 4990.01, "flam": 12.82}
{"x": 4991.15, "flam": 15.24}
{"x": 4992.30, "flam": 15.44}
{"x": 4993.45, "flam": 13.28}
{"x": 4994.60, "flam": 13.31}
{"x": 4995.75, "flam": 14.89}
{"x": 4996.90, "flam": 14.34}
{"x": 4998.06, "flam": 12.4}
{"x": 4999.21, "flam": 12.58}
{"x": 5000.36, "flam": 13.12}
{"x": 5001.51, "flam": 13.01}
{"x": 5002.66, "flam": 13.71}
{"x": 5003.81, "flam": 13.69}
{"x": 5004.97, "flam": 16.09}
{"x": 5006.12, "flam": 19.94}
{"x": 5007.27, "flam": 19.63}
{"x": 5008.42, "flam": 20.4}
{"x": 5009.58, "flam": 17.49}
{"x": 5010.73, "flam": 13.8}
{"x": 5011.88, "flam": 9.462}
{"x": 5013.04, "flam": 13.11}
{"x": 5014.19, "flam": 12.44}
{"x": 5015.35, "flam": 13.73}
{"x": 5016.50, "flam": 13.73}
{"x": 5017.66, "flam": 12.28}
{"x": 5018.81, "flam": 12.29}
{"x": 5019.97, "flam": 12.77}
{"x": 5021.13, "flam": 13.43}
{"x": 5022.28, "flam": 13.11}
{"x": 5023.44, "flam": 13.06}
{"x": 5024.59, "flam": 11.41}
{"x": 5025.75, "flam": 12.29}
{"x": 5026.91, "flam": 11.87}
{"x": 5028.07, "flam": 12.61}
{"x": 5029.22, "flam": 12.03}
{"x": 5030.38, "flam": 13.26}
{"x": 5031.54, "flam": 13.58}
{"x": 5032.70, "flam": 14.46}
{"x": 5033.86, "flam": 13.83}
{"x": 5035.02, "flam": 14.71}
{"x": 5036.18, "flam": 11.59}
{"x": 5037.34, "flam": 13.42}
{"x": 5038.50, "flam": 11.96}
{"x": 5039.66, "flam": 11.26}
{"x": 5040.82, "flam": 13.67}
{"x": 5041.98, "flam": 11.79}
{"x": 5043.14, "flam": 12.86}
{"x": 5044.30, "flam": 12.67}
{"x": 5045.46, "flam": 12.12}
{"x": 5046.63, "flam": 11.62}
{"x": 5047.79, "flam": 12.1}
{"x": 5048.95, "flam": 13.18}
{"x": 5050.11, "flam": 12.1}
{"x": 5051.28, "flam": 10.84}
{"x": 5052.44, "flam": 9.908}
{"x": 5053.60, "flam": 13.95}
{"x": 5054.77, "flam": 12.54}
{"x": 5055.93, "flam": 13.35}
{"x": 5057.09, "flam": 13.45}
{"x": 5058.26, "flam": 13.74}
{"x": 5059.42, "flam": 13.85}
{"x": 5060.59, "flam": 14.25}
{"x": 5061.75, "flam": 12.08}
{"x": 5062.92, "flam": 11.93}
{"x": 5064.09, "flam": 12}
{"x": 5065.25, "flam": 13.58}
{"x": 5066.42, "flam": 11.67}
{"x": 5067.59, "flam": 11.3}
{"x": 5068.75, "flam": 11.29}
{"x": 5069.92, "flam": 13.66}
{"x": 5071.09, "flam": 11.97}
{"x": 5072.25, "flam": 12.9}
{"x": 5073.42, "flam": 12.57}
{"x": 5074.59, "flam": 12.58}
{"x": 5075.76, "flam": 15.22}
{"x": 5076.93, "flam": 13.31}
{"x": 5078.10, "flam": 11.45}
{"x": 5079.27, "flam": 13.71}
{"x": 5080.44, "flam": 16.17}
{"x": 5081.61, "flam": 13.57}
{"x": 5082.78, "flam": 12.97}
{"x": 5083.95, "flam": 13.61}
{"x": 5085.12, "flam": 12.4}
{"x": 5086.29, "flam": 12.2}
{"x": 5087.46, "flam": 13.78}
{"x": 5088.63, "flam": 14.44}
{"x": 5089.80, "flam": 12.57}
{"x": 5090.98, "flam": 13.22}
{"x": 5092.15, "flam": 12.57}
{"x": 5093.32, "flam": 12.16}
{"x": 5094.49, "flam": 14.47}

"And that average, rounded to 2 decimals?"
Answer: -0.52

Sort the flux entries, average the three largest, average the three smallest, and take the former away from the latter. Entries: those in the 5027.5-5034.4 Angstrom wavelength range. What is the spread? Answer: -1.3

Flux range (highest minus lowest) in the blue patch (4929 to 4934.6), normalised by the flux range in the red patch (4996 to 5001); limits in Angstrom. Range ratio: 1.0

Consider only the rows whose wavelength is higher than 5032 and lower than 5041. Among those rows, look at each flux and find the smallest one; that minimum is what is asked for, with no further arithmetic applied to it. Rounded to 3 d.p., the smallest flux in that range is 11.260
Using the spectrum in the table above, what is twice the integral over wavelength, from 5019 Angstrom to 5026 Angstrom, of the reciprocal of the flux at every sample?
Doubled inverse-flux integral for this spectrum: 1.1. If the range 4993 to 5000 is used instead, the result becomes 1.0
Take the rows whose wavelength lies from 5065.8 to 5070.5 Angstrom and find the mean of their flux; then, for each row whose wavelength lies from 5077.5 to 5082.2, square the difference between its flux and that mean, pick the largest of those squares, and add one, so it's 19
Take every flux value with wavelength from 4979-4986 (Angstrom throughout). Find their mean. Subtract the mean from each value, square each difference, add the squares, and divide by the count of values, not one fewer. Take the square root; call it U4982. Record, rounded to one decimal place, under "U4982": 1.2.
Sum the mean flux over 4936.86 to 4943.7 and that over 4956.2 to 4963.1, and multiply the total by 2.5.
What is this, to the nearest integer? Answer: 71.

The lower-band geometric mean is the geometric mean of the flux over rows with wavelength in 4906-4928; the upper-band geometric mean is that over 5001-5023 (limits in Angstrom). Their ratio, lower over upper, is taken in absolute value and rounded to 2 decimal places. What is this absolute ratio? 0.89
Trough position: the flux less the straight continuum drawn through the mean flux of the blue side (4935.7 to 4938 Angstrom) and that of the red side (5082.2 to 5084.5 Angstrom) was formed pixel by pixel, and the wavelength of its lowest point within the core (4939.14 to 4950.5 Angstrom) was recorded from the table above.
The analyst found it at 4940.84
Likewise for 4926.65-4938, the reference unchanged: 4931.75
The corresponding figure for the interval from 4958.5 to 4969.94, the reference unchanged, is 4969.37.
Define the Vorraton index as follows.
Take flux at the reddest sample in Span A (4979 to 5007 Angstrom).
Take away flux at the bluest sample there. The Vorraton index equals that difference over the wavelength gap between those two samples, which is 0.29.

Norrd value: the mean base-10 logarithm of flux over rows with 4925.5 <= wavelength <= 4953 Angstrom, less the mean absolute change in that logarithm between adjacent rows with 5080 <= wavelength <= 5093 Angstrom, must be 1.08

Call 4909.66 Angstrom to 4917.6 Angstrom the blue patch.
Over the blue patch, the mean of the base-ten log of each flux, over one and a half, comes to 0.741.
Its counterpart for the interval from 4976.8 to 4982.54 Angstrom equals 0.727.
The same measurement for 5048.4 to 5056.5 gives 0.724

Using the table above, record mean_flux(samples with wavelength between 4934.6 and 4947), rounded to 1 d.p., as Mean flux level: 13.3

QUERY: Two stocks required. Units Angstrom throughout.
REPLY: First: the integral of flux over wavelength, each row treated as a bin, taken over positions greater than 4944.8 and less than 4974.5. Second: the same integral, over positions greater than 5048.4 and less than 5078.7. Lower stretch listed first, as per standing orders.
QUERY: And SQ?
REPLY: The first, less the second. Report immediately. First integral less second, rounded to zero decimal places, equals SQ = 30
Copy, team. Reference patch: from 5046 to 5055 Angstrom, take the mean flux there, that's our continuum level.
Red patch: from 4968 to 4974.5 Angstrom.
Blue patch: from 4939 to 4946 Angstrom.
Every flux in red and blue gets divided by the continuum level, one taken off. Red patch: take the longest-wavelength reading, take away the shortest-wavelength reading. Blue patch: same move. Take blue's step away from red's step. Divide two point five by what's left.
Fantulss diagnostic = -30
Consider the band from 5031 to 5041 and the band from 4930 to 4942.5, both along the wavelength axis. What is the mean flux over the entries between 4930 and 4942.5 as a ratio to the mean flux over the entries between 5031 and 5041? 0.97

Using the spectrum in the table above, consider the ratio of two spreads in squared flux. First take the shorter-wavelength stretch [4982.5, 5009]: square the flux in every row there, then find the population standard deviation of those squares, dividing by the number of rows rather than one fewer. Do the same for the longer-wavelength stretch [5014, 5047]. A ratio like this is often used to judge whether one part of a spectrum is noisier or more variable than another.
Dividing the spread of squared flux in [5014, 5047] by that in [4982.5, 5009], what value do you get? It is 0.3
